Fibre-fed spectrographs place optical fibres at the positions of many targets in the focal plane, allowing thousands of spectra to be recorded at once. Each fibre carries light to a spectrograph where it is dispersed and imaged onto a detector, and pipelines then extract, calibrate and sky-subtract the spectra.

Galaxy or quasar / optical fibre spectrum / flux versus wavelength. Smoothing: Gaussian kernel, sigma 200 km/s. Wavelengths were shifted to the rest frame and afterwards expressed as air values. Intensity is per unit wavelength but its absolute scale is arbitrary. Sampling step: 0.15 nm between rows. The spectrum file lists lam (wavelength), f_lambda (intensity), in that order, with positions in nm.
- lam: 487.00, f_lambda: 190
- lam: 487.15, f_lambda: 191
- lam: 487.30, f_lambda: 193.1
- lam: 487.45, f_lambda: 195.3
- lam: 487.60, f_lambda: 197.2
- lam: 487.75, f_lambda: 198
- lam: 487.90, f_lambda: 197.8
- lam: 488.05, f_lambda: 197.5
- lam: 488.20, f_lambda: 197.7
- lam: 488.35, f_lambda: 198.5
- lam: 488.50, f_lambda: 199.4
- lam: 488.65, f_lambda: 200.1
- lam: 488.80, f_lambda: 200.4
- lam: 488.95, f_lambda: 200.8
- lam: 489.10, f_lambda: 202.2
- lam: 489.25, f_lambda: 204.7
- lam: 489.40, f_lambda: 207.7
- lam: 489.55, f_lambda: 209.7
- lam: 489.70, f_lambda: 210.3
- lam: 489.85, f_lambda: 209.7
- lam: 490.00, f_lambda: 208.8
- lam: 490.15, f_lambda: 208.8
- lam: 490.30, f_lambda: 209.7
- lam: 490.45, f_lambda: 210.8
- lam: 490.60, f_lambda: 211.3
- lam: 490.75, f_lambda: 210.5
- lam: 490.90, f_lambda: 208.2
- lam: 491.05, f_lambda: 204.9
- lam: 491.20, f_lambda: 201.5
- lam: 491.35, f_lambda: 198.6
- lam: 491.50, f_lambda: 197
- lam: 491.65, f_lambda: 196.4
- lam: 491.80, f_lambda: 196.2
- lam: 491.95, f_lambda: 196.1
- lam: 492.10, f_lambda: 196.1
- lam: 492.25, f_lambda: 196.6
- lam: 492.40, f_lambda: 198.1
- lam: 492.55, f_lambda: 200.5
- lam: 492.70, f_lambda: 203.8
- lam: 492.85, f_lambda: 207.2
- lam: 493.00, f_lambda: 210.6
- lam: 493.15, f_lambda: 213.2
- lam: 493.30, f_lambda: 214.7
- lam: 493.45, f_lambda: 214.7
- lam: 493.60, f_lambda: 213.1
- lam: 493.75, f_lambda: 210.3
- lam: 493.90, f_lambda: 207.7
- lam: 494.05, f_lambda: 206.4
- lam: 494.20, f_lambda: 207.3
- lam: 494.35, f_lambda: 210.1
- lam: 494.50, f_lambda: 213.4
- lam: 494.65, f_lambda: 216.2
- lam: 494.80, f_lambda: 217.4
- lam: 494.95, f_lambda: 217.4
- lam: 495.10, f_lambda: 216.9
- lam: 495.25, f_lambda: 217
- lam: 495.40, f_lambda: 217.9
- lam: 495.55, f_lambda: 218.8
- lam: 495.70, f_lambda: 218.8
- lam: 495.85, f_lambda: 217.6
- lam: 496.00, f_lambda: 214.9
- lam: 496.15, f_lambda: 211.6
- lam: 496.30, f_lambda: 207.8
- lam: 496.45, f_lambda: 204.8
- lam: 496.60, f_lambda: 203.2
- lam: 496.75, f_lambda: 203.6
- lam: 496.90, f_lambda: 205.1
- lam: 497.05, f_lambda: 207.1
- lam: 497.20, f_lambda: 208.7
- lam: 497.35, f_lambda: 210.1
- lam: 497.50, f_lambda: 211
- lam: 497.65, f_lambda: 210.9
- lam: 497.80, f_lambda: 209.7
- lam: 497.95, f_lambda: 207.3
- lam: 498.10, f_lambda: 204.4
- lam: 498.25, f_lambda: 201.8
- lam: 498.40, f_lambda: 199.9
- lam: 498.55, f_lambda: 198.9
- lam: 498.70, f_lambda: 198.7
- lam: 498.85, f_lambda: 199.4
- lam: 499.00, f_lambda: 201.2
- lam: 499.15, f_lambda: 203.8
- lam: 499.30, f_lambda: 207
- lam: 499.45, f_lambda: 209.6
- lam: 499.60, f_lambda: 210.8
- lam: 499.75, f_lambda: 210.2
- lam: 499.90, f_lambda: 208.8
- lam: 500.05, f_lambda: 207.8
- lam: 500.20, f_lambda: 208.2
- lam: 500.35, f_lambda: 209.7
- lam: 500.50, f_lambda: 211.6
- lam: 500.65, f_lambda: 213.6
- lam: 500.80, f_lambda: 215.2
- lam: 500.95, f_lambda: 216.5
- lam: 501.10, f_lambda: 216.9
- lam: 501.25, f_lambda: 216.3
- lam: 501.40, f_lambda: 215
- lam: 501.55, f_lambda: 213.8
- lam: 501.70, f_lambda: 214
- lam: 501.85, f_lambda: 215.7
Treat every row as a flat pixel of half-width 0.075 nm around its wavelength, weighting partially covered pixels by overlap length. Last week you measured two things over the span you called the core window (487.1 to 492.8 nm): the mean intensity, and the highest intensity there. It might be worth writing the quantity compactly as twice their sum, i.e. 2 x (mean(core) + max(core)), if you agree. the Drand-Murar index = 826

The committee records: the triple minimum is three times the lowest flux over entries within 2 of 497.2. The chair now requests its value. 596.1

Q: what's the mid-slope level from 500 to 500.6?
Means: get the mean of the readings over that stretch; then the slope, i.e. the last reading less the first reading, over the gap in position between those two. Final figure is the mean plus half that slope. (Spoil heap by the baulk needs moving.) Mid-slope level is 214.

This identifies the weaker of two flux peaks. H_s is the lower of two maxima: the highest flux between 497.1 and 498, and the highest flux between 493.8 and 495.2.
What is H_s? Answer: 211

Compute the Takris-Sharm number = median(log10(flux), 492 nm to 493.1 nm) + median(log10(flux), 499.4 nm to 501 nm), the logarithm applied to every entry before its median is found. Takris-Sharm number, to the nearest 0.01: 4.62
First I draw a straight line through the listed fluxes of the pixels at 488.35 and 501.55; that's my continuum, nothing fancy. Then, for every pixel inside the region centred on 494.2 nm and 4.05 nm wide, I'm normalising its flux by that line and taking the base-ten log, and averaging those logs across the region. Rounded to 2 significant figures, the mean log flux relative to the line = 0.013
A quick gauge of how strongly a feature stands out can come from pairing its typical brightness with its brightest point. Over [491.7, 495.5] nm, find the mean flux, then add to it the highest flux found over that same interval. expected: 427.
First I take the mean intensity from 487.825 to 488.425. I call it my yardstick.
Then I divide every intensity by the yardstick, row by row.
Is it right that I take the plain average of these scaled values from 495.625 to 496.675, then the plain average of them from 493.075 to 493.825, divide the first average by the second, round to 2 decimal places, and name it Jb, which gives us 0.99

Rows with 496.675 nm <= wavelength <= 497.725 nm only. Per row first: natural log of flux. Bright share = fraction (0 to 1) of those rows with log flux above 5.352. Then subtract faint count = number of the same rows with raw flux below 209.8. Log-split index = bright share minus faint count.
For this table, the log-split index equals -4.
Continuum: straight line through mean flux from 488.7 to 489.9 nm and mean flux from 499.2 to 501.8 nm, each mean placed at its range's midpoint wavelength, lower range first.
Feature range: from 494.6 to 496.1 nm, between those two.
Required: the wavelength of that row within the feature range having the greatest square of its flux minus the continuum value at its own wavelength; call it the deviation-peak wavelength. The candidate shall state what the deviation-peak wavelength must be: 495.55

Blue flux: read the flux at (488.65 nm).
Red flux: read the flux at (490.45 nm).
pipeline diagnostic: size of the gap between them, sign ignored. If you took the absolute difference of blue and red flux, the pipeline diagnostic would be 10.7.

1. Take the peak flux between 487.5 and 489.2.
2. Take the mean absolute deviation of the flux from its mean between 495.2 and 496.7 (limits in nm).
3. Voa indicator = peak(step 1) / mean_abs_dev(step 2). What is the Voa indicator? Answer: 40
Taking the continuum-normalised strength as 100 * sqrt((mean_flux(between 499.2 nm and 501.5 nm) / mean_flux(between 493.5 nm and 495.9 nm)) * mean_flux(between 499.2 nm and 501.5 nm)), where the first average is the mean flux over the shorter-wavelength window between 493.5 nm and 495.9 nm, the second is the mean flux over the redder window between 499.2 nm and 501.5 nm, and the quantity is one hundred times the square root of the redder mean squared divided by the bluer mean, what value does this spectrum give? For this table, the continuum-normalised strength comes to 1447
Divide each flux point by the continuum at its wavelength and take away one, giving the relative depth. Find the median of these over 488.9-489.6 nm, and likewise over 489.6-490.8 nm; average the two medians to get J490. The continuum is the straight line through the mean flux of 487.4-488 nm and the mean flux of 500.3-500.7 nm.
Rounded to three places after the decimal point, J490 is 0.040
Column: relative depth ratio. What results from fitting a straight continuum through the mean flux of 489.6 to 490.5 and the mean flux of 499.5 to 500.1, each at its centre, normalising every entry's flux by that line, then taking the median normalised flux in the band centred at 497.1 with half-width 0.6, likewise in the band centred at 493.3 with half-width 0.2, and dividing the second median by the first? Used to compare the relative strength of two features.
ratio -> 1.03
